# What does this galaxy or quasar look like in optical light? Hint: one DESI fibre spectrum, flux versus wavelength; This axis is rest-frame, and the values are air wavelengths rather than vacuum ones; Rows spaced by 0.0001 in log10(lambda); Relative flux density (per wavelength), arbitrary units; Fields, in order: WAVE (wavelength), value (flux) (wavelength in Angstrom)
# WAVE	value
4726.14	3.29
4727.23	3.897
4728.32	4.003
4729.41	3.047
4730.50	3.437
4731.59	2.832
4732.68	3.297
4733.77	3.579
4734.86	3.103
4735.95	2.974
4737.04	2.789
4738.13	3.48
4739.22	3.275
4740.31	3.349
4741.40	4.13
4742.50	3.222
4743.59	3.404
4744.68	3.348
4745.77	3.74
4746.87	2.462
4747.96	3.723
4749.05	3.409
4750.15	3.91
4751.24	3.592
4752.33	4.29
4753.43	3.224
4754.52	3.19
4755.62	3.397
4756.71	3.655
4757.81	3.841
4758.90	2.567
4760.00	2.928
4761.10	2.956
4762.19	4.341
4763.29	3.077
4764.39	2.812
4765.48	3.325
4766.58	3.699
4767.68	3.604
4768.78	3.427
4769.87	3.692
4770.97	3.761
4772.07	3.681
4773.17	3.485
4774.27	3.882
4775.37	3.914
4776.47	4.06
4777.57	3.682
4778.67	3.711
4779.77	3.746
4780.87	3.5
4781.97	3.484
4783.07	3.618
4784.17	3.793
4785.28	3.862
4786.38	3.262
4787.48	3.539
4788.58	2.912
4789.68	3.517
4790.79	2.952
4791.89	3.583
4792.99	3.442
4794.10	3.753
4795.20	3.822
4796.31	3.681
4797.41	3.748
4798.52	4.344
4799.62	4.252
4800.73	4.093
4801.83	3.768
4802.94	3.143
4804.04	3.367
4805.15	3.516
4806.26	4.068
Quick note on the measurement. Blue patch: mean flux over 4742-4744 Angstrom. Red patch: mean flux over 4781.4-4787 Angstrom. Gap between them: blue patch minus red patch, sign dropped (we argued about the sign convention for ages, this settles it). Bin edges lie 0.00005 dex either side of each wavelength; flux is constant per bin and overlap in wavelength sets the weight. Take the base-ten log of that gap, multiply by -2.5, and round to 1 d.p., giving 1.3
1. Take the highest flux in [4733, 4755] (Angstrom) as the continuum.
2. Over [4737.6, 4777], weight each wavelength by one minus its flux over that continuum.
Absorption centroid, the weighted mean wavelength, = 4756.2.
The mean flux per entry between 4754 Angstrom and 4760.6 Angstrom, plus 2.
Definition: 5.26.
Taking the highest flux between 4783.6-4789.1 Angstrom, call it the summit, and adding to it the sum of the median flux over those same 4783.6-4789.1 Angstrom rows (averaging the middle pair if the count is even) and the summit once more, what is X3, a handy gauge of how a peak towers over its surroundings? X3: 11.3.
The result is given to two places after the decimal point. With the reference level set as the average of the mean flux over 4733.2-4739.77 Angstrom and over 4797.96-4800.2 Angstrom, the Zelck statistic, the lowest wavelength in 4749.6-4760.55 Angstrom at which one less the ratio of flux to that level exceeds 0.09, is 4753.43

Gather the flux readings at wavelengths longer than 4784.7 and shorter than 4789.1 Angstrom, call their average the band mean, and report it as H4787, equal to 3.4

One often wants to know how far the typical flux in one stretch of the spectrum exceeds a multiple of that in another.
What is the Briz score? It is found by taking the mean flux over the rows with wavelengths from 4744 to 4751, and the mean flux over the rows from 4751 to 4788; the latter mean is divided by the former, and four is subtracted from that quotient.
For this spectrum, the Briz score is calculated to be -2.97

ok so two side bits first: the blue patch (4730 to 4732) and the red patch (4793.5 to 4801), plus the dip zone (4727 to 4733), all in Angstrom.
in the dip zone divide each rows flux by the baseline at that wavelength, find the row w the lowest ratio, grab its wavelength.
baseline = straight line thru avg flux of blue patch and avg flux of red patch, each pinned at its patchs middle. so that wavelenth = 4731.59 Angstrom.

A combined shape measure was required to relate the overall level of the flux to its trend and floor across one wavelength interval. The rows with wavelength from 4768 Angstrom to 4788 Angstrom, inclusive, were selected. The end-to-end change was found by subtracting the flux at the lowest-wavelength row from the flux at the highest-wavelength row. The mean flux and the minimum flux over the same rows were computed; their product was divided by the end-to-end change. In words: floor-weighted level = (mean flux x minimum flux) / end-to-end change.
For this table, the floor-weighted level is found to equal 107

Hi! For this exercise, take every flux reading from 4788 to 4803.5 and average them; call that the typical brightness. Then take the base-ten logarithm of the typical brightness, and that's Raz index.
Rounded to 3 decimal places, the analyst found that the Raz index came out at 0.562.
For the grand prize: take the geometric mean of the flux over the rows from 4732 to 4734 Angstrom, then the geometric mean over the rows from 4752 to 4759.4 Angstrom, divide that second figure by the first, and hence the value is 0.99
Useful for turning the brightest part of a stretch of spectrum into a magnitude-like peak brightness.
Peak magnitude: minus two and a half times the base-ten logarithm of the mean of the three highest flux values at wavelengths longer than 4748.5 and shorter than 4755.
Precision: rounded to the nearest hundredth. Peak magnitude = -1.49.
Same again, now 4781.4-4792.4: -1.44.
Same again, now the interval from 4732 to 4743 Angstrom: -1.43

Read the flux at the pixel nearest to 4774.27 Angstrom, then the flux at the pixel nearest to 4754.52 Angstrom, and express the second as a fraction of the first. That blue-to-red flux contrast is 0.82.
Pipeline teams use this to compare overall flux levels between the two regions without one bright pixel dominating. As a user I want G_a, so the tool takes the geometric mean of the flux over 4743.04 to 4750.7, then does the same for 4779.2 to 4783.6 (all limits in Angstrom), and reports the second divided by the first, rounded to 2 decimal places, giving 1.06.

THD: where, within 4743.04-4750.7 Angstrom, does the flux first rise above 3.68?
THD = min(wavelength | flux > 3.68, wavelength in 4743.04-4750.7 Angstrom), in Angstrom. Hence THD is 4745.77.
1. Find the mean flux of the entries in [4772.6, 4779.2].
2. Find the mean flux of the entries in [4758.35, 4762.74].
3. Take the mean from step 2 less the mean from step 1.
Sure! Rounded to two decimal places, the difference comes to -0.59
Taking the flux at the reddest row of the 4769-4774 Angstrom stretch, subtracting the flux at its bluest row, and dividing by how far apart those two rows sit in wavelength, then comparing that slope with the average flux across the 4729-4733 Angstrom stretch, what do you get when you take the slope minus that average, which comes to -3.2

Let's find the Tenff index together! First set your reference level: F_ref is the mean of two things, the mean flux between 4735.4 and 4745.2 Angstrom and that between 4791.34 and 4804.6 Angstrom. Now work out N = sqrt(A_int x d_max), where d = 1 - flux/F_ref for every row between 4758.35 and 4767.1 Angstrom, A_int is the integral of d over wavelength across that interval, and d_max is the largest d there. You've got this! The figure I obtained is 0.47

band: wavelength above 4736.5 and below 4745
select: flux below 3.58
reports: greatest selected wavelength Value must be 4744.68 Angstrom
